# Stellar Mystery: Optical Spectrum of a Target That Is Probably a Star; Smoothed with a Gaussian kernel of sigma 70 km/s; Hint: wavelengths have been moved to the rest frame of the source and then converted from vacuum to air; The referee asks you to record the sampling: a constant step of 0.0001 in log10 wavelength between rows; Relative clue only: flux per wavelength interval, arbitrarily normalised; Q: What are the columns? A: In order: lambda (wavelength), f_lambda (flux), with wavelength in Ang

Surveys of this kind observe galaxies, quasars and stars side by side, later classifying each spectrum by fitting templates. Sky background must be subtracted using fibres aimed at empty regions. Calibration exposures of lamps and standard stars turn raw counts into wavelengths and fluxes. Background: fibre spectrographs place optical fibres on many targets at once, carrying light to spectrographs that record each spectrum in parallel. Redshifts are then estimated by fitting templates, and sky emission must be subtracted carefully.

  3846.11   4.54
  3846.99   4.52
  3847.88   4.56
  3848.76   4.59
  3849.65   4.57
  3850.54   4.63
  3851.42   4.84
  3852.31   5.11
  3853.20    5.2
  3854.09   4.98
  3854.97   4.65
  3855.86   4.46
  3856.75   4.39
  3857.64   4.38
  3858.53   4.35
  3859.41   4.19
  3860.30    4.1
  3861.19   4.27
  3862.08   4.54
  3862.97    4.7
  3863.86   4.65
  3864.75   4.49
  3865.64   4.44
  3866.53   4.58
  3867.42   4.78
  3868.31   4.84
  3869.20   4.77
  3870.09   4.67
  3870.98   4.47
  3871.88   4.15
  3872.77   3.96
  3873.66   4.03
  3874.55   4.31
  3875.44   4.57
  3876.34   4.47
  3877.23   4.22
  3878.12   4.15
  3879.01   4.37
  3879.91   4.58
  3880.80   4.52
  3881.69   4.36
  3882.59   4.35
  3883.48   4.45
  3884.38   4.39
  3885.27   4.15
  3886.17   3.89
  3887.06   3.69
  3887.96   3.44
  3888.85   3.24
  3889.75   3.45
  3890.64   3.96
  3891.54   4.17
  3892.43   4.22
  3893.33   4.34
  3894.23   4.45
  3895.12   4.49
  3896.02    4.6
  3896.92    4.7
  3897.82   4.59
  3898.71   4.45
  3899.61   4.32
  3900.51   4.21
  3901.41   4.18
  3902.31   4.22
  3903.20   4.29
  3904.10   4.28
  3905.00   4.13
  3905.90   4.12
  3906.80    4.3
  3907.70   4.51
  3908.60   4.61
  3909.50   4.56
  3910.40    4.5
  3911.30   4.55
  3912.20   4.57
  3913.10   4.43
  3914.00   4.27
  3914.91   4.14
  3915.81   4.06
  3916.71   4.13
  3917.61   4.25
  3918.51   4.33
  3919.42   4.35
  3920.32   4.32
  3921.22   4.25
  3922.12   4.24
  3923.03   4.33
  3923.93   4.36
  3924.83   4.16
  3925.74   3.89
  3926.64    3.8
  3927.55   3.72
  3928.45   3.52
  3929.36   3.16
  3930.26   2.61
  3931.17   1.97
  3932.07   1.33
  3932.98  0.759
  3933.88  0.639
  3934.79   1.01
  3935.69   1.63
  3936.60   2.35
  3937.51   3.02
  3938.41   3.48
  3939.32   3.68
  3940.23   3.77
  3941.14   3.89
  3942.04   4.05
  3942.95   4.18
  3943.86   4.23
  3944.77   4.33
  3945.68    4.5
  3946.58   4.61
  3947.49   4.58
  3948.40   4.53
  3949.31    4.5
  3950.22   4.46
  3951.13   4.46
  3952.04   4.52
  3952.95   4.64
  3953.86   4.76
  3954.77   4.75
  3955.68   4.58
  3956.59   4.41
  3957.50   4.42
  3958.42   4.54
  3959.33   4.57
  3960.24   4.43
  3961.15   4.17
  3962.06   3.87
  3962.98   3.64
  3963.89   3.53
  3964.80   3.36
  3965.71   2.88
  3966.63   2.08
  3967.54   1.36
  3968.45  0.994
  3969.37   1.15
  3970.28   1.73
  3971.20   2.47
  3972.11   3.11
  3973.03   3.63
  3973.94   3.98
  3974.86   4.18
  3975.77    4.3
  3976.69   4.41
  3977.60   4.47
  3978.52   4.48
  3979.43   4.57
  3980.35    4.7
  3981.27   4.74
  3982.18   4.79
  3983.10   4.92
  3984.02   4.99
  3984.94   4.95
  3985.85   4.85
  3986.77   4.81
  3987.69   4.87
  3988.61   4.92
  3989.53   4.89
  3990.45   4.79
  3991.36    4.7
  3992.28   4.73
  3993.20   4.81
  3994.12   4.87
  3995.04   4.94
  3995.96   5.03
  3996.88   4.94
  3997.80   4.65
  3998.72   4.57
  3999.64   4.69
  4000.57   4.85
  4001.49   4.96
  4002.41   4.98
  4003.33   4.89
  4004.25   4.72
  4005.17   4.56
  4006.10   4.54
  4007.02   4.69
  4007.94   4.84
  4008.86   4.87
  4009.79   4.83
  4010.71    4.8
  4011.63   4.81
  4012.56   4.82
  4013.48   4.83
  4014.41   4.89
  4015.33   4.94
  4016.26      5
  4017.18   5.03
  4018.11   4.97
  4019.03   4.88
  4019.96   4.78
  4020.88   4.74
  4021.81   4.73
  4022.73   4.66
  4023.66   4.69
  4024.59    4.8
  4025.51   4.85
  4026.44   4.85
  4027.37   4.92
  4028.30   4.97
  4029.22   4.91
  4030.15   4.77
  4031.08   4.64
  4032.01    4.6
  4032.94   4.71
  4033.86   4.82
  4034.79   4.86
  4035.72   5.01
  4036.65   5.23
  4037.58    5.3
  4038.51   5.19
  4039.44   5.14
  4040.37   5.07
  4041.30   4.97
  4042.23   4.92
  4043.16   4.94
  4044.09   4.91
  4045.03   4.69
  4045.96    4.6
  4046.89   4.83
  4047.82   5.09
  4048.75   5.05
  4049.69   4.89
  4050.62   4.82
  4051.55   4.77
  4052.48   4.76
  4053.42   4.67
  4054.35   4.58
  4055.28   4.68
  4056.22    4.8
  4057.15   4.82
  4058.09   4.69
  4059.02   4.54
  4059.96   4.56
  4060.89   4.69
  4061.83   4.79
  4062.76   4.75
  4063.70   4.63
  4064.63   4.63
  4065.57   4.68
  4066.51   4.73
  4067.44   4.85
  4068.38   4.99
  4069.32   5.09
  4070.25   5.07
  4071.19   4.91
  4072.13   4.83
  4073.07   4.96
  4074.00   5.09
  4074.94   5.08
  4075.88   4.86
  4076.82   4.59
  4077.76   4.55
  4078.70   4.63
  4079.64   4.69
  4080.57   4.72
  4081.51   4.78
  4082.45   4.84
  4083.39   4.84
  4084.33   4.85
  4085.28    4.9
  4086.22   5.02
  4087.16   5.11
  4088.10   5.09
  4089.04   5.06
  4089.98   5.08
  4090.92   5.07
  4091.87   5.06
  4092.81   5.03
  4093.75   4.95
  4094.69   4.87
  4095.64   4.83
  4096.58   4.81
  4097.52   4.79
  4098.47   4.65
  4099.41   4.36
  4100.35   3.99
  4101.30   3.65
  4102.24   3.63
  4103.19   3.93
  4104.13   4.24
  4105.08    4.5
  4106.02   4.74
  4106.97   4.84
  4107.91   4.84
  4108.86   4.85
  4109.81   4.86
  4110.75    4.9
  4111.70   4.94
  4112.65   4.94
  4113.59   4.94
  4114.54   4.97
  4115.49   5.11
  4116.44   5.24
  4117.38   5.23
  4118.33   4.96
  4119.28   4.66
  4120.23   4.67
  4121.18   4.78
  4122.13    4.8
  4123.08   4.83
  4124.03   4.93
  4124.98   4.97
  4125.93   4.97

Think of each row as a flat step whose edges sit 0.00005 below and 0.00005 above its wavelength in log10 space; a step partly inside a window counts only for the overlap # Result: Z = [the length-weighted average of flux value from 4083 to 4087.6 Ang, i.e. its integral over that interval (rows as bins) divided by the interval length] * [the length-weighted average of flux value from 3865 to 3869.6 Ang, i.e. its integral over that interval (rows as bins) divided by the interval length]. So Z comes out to 23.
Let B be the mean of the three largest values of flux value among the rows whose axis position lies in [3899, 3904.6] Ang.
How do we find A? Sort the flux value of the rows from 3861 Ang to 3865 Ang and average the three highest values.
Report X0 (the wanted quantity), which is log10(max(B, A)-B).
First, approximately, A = 4.6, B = 4.30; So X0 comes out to -0.5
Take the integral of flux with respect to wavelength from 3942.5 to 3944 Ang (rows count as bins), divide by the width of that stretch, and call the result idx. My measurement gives 4.2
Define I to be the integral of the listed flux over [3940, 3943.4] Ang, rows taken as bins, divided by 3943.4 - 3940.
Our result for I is 4.0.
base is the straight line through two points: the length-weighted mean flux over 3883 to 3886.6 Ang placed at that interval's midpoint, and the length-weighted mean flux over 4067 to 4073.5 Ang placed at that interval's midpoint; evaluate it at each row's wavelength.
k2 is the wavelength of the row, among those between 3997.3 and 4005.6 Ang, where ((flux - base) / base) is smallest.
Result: 4005.17 Ang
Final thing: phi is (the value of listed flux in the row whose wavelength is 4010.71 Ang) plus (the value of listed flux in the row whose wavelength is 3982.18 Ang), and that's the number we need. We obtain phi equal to 9.59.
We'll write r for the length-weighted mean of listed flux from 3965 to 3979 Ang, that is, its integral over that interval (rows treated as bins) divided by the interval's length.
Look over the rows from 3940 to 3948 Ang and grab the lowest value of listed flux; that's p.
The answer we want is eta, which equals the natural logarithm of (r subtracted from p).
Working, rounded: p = 3.77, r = 3.0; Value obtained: -0.30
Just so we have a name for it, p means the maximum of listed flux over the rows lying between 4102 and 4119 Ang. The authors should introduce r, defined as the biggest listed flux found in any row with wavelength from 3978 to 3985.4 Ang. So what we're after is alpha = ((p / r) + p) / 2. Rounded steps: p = 5.24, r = 4.99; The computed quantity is 3.1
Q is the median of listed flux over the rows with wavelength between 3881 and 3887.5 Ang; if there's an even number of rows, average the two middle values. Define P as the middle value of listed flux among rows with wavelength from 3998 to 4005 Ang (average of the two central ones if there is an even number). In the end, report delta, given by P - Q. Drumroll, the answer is 0.5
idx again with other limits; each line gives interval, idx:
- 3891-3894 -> 4.2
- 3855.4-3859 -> 4.4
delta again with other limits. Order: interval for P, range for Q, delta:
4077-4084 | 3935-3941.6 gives 1.2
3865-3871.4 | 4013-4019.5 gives -0.3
